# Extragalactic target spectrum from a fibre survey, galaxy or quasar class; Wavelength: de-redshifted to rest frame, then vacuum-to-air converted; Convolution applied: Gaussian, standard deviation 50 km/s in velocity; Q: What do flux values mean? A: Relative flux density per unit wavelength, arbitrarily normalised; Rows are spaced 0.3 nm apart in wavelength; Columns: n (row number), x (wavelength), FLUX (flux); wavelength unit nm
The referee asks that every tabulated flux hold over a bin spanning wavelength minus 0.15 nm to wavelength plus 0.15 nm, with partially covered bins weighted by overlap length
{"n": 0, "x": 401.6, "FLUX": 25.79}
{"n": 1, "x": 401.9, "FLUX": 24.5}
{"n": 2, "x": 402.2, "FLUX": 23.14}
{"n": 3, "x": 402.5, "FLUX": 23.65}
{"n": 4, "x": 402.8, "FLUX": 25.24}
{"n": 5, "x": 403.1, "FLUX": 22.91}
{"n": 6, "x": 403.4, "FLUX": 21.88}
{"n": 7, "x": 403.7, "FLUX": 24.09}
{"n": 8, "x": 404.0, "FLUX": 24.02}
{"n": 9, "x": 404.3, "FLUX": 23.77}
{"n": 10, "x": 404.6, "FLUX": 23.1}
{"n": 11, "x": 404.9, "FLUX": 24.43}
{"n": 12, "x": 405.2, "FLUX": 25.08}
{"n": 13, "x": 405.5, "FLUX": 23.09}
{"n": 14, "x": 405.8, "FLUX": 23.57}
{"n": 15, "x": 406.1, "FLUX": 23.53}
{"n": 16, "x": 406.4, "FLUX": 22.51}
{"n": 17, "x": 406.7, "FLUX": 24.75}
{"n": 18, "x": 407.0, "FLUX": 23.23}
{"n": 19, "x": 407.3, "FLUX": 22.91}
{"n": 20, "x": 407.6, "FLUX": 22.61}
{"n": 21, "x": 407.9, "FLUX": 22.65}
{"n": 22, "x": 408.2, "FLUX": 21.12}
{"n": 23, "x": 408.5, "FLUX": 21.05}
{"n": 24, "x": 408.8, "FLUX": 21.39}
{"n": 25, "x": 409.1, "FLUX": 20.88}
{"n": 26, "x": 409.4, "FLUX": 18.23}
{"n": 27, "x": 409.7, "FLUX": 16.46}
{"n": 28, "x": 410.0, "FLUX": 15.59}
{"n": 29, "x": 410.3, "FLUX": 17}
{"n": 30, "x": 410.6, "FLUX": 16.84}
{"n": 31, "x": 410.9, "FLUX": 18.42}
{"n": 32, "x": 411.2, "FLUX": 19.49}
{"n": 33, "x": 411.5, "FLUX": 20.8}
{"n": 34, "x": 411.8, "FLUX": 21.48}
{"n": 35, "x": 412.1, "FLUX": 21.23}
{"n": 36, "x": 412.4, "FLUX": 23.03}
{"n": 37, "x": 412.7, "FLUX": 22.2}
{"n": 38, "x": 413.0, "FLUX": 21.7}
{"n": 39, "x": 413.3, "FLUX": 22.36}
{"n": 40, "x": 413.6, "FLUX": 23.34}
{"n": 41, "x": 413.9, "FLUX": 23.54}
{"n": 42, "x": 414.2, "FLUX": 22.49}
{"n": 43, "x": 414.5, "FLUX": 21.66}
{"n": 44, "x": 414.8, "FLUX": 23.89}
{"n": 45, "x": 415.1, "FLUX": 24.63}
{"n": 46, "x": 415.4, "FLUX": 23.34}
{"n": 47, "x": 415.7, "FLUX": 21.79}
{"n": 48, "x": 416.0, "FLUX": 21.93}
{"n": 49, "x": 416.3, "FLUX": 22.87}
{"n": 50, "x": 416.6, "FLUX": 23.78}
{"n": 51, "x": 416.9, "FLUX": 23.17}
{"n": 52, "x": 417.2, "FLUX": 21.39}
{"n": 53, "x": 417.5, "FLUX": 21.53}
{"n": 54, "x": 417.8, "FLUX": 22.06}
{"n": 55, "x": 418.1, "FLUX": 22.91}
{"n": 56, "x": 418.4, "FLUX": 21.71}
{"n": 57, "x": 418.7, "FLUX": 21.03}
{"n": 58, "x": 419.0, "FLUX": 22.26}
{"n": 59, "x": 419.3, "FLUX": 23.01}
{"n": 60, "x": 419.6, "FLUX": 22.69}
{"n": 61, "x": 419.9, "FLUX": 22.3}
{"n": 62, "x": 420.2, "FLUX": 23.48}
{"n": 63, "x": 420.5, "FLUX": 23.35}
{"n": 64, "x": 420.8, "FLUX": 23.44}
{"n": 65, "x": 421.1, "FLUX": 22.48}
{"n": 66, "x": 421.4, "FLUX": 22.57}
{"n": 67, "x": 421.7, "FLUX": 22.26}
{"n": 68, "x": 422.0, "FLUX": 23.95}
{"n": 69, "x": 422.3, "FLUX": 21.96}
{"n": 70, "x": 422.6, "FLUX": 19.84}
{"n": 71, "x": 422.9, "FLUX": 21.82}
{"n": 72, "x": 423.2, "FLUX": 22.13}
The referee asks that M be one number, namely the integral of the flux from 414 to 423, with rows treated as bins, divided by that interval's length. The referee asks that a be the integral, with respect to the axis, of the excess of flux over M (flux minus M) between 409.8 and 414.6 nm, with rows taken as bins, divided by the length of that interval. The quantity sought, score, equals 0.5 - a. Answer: 2.4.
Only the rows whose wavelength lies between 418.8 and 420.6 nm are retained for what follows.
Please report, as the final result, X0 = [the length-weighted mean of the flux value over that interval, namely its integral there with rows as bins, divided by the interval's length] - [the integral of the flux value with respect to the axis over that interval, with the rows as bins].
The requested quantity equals -18.2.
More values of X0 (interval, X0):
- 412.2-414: -18.1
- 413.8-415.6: -18.6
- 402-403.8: -18.8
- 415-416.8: -18.4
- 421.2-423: -17.7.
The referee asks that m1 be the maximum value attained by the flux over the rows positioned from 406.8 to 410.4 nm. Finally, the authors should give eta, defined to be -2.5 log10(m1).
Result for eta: -3.42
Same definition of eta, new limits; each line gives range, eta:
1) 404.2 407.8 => -3.50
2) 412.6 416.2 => -3.48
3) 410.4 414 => -3.43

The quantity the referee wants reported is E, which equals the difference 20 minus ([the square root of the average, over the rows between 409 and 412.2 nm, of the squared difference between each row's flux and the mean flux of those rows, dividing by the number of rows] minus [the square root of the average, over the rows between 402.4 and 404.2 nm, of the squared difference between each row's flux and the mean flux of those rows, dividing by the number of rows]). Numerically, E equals 19.0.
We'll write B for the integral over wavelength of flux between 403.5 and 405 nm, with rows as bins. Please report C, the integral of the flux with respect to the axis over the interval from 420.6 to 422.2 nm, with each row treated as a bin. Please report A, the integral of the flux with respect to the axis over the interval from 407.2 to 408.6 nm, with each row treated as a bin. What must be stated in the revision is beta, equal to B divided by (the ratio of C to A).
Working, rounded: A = 31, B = 35.7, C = 37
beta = 30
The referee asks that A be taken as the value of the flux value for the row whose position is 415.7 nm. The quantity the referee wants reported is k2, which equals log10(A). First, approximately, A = 21.79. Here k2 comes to 1.34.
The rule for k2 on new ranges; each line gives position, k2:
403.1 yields 1.36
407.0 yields 1.37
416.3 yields 1.36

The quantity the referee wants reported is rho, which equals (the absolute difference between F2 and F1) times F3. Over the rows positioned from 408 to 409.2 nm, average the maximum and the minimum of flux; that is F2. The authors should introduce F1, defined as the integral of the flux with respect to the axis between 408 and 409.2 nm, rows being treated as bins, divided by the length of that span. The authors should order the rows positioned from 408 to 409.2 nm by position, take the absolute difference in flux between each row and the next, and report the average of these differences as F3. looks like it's 0.01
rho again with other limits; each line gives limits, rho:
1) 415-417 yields 0.16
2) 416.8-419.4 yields 0.02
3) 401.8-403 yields 0.14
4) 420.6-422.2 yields 0.14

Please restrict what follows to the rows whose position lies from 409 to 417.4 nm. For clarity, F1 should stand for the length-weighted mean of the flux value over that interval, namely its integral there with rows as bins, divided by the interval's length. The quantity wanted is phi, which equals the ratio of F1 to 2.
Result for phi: 10.6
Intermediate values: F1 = 21.2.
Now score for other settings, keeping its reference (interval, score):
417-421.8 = 0.6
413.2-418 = 0.3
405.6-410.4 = 1.9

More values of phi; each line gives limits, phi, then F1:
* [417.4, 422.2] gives 11.3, 22.6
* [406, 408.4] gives 11.4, 22.9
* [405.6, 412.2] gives 10.4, 20.7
